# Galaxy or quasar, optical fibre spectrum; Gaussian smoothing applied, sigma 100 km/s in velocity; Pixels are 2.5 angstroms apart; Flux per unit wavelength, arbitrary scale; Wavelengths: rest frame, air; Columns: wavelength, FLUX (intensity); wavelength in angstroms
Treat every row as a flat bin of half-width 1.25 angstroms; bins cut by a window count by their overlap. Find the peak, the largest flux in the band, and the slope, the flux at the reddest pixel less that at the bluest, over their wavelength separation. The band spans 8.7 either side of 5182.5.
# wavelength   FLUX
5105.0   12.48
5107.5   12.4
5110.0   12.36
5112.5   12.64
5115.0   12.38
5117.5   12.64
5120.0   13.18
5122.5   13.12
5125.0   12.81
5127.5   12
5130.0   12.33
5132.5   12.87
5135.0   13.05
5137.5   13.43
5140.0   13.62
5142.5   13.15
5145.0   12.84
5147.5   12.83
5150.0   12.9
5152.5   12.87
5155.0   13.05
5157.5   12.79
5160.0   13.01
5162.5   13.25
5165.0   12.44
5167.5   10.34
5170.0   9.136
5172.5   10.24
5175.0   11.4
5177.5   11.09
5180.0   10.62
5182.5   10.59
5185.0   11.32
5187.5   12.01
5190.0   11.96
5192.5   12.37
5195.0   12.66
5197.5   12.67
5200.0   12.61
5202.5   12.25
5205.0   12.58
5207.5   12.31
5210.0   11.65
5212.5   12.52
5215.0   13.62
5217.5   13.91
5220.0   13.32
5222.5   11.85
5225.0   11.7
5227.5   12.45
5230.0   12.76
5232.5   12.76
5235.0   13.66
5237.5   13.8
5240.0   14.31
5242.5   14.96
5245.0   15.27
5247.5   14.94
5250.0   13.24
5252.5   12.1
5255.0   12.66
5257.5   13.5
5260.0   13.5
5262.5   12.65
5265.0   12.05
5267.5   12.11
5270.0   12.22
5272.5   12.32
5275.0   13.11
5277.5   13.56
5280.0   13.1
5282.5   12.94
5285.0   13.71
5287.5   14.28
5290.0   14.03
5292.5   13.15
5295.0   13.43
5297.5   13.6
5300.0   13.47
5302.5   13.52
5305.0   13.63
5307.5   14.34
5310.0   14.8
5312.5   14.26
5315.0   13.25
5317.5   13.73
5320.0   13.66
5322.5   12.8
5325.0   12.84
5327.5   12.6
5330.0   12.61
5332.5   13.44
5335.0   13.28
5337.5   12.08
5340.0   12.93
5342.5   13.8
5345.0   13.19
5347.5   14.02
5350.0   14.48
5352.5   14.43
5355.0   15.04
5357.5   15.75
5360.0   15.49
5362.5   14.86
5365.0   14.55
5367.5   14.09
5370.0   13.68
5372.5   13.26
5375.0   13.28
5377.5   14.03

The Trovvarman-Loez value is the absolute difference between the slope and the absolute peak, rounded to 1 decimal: 12.0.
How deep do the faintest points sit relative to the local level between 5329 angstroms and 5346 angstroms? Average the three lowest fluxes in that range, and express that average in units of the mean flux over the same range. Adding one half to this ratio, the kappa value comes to 1.46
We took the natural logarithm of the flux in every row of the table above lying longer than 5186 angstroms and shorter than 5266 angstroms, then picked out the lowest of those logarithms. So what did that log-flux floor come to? 2.46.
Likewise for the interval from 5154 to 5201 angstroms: 2.21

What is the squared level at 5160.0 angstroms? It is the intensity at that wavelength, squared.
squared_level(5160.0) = 169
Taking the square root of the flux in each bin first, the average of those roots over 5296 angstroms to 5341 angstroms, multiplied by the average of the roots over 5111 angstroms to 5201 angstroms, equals 12.8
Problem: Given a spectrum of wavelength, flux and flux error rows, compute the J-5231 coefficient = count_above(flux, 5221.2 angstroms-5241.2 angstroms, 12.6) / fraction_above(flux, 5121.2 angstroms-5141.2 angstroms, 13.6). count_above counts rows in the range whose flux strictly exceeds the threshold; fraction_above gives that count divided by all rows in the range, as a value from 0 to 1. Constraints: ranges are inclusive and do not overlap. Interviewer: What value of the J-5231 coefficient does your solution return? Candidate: 40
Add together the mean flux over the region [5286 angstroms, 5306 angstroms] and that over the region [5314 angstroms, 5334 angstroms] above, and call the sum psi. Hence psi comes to 26.8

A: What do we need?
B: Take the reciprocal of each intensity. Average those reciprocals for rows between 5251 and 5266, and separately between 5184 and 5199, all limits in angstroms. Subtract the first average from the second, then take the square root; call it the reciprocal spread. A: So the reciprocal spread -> 0.061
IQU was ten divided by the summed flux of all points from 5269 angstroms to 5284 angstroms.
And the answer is 0.129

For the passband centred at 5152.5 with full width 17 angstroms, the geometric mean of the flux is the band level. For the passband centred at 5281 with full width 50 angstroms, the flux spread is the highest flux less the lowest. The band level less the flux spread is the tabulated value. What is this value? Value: 10.7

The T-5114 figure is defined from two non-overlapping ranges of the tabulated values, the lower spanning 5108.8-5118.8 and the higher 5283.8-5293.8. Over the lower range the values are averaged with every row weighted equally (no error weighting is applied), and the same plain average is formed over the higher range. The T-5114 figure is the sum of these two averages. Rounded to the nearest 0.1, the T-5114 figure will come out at 26.3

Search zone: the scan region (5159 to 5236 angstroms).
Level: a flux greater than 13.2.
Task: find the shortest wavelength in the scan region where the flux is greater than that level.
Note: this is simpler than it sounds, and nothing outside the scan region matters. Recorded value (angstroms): 5162.5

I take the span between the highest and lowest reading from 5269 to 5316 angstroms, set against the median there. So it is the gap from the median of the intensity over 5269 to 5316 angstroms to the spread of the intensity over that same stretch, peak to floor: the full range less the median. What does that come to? -11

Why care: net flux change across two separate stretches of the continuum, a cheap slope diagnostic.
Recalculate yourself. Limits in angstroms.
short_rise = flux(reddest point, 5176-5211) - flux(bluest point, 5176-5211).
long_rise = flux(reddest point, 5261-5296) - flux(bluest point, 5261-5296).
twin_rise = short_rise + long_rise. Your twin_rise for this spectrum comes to 1.3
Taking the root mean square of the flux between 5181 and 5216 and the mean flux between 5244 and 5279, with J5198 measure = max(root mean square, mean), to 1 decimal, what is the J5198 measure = 13.1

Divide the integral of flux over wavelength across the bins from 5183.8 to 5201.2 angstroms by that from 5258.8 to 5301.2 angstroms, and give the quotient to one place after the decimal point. 0.4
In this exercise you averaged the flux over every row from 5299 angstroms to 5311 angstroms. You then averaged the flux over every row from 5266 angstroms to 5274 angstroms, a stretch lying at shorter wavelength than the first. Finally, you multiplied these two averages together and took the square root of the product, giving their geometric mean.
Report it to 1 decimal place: 13.1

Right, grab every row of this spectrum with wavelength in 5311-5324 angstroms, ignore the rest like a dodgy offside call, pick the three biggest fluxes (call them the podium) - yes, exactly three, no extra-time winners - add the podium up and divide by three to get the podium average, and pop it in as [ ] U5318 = 13.9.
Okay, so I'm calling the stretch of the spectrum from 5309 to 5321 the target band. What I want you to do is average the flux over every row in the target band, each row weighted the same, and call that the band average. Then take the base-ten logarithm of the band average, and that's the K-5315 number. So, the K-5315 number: 1.144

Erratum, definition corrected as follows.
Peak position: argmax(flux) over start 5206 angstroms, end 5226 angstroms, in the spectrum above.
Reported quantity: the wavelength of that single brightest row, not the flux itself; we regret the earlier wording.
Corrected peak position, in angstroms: 5217.5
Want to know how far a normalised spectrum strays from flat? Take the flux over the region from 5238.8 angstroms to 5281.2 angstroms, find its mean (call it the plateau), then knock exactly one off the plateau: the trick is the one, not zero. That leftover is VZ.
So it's 12.3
